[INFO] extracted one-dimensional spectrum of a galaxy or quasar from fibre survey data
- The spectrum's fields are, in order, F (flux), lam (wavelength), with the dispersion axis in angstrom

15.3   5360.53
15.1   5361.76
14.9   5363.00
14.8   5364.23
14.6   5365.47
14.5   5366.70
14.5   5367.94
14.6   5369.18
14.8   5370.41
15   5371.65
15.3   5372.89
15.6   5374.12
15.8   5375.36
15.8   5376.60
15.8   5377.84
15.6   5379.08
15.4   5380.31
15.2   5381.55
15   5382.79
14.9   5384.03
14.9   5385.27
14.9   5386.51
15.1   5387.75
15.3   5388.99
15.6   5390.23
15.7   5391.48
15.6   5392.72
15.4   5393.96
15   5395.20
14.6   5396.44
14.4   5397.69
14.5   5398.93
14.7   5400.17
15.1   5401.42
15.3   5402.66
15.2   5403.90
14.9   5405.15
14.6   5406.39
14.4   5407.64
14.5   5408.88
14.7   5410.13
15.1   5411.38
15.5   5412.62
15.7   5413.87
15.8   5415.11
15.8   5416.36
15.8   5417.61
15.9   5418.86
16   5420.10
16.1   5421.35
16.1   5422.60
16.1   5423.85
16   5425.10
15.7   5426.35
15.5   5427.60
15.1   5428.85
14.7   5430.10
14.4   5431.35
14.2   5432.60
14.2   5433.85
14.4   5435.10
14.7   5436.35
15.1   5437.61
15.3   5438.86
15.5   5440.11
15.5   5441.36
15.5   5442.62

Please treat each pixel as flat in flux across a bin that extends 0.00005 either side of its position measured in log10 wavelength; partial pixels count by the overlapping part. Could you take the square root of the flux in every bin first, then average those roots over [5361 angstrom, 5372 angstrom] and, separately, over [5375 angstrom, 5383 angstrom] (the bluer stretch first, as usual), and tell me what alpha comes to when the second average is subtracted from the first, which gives -0.10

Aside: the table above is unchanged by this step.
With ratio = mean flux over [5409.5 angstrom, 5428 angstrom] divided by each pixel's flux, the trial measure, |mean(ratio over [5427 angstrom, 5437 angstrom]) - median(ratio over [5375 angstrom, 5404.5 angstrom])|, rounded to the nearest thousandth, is 0.040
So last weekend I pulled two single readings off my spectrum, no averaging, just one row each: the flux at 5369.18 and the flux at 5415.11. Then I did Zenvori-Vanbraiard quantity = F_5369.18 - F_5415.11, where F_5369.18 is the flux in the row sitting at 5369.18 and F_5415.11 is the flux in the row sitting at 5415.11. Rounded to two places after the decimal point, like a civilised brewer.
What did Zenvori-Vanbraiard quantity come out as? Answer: -1.20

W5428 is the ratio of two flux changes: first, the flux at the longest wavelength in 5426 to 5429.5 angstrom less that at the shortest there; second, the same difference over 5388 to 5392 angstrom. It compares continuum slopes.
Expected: -1.5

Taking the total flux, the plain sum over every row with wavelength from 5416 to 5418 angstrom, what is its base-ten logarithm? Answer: 1.50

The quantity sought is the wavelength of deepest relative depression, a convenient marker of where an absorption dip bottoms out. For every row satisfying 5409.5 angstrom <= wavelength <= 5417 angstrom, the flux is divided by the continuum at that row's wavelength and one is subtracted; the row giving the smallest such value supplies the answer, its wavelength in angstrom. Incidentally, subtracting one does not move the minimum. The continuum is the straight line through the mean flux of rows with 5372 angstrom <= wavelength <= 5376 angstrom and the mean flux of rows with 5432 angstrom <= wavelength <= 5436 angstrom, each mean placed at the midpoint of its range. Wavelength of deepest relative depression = 5410.13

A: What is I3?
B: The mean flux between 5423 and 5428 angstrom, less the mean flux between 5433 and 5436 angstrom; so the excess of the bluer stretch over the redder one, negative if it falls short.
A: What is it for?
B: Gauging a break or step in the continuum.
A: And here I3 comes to 1.5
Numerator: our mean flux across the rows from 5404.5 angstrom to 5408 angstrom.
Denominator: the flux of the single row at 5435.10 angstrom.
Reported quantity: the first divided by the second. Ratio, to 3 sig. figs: 1.02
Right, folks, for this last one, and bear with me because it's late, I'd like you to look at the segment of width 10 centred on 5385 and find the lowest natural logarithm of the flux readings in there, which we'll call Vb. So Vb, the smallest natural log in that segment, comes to 2.70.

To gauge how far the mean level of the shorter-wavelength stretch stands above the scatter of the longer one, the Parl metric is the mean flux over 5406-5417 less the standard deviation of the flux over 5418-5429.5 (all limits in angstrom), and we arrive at 14.8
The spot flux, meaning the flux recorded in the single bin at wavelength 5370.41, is 14.8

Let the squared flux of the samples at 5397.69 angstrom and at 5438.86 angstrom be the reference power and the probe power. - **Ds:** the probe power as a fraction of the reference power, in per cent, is 113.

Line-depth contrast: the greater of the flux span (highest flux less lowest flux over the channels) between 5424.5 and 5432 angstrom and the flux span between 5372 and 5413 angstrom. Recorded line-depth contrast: 1.60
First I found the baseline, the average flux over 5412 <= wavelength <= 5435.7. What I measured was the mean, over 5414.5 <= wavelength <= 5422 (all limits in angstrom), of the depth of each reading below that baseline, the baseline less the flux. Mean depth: -0.48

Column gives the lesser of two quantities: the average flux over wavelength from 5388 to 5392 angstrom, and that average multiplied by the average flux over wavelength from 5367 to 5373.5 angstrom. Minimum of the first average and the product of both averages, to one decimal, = 15.5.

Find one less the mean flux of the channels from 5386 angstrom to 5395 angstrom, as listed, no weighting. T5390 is -14.4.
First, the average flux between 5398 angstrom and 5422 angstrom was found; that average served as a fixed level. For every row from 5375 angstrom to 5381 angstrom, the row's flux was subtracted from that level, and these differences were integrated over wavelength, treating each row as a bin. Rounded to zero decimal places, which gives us -3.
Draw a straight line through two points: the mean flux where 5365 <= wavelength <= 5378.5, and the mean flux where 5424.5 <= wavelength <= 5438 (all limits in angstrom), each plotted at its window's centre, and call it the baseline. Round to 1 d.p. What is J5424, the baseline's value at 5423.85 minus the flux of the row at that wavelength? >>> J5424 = -1.2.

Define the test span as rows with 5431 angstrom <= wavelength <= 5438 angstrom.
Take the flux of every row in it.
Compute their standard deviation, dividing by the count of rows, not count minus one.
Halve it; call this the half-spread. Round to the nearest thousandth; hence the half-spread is 0.158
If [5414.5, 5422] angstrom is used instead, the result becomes 0.058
